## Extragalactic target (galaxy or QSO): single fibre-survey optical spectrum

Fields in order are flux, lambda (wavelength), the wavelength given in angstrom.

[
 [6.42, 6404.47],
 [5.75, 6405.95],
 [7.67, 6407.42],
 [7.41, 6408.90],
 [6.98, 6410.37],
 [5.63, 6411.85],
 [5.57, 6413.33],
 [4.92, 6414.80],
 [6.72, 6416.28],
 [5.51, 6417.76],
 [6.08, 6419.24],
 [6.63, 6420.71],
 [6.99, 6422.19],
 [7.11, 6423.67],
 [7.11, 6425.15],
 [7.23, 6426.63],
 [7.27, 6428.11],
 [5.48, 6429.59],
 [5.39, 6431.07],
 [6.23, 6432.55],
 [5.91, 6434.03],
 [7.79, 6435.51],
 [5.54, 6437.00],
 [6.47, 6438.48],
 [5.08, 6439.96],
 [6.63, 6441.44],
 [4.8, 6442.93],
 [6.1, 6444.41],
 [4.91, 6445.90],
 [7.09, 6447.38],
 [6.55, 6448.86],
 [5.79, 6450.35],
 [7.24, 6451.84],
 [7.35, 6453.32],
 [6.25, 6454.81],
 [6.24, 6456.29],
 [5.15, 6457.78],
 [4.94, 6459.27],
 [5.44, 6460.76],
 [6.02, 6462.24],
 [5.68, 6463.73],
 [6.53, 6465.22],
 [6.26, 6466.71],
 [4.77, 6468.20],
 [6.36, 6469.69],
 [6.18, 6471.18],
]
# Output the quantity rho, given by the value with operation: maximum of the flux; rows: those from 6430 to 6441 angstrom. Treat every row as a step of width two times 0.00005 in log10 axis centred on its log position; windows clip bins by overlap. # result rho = 7.79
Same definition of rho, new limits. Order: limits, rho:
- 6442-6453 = 7.24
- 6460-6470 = 6.53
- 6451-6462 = 7.35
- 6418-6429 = 7.27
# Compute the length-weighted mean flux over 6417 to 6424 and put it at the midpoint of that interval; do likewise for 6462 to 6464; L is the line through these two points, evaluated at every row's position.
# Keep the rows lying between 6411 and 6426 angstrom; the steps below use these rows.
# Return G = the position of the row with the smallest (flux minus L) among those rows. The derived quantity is 6414.80 angstrom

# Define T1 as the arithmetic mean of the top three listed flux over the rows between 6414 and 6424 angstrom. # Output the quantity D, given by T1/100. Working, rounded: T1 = 6.9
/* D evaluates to 0.069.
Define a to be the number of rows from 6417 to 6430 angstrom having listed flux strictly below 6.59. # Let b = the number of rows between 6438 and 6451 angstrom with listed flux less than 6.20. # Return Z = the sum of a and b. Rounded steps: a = 3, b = 5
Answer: 8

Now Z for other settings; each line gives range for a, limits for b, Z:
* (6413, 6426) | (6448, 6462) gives 8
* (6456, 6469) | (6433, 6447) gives 15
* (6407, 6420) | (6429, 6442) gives 10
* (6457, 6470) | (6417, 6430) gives 12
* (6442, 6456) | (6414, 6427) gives 9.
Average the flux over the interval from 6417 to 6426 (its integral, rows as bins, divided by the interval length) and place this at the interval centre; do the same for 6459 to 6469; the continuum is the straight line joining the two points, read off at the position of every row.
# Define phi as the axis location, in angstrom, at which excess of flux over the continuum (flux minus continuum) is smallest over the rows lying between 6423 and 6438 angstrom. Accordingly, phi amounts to 6431.07 angstrom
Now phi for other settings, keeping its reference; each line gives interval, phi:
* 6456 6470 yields 6459.27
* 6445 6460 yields 6445.90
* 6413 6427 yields 6414.80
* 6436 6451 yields 6442.93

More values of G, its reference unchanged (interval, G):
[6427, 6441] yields 6439.96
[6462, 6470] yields 6468.20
